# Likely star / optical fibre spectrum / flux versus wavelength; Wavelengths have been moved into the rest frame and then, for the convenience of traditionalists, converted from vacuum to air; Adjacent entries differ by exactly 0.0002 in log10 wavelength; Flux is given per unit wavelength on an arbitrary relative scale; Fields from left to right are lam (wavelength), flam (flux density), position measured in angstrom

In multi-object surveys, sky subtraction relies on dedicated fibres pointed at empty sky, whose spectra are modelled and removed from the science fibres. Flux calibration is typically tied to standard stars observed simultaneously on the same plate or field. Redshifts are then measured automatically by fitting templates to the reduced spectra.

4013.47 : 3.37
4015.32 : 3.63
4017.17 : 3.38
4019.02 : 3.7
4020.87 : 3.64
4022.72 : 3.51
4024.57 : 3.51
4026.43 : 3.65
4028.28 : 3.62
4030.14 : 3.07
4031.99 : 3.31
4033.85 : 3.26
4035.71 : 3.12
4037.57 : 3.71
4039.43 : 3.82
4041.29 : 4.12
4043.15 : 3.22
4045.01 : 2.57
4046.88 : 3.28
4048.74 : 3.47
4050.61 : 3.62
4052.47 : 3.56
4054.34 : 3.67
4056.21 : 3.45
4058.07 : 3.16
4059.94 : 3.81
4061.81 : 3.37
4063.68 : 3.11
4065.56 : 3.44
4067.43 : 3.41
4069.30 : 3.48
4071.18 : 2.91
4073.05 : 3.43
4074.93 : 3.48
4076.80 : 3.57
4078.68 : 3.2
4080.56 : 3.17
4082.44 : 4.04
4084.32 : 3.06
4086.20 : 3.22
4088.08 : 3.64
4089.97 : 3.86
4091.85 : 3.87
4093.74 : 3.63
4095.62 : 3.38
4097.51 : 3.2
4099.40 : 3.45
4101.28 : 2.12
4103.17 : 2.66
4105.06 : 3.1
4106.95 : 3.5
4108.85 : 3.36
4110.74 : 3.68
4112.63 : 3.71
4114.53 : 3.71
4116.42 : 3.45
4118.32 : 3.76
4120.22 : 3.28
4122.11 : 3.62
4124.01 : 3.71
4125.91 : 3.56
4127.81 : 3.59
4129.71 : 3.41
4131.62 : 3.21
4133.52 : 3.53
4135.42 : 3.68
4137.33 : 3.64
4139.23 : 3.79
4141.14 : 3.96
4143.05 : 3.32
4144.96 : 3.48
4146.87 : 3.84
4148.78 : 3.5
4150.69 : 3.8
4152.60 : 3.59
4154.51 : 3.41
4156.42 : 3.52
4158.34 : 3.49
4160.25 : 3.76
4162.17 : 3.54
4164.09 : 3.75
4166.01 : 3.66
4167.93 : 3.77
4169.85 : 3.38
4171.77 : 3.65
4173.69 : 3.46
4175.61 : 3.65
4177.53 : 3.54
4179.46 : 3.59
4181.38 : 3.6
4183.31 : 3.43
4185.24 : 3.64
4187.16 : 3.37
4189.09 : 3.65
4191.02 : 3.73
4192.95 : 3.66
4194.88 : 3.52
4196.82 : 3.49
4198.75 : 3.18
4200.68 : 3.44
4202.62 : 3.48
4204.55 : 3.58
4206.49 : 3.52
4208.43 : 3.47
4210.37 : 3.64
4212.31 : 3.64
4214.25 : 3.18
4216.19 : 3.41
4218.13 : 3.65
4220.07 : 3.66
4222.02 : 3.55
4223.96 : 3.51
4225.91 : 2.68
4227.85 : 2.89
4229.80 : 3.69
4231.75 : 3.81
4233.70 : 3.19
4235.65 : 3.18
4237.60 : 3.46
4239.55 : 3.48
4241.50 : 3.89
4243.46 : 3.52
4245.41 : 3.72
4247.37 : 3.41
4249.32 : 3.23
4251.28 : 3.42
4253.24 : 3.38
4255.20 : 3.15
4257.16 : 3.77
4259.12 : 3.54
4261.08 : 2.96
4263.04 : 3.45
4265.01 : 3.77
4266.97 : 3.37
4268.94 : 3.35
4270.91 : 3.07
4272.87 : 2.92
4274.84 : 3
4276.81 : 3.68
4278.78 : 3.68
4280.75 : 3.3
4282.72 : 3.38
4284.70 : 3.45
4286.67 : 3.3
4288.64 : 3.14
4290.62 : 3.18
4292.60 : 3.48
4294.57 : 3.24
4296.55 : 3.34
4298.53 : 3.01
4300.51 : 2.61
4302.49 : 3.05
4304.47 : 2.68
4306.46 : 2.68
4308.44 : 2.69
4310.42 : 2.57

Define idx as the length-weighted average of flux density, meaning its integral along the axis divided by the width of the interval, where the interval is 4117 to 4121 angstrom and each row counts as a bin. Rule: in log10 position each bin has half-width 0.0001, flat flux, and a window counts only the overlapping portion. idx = 3.52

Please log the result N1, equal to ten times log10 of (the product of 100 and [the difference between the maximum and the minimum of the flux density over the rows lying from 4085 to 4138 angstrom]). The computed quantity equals 22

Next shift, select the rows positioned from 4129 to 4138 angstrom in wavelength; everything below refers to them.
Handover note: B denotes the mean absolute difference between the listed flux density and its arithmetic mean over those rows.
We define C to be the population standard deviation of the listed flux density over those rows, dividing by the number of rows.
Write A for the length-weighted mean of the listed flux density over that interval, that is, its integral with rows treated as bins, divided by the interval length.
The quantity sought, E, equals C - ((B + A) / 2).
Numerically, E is -1.65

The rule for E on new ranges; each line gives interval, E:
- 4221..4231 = -1.43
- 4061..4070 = -1.60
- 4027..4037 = -1.54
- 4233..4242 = -1.56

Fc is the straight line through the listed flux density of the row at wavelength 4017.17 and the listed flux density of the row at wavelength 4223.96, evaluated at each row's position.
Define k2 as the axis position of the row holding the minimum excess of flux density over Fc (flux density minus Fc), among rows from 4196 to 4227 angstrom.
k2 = 4225.91 angstrom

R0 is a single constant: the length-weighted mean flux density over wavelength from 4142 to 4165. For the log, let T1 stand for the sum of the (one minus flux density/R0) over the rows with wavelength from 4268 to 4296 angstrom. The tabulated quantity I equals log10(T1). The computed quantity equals 0.05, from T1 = 1.1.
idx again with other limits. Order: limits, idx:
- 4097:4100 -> 3.33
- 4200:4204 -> 3.47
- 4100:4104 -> 2.48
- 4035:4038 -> 3.39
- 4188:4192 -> 3.68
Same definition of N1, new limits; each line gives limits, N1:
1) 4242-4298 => 19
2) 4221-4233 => 21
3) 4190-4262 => 21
